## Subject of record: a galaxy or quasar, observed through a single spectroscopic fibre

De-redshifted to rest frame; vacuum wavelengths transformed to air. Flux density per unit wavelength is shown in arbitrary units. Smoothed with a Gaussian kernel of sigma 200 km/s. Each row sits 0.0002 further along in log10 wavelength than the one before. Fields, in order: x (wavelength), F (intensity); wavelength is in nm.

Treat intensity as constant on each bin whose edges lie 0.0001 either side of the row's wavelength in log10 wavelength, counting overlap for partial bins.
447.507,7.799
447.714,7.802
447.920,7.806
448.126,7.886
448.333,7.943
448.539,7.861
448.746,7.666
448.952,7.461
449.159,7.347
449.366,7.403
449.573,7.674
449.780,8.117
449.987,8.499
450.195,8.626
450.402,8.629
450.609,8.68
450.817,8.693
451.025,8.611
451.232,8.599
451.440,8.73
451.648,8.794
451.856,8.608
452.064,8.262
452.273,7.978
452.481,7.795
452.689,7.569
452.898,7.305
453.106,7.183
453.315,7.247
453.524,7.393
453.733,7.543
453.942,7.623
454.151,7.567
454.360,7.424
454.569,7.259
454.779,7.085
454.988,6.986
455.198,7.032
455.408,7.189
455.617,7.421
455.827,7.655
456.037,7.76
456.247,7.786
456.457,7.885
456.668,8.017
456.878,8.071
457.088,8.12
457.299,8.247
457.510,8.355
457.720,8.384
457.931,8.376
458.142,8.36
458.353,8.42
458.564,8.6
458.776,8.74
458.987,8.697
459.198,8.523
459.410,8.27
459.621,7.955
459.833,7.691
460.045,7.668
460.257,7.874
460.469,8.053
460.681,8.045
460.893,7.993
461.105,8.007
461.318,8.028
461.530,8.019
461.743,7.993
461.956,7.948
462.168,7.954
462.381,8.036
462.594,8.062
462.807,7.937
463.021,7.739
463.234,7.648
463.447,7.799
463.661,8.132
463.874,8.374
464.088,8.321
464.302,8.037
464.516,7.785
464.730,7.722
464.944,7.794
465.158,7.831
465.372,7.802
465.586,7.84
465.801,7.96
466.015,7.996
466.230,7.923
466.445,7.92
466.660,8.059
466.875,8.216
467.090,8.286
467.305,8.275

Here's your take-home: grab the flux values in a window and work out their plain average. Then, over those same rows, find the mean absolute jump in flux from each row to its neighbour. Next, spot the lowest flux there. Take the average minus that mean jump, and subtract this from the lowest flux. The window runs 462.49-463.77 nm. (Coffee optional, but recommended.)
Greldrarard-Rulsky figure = -0.059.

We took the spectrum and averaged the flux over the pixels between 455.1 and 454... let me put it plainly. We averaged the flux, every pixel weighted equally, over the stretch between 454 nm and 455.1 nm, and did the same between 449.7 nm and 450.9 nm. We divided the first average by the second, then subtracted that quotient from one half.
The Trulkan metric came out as -0.35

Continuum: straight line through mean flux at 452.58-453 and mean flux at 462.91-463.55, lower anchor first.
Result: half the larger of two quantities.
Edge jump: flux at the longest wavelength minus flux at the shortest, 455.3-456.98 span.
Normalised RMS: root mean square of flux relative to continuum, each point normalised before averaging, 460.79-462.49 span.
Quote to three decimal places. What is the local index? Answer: 0.520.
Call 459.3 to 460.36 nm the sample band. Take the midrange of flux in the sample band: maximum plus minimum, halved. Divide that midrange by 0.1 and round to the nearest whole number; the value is 80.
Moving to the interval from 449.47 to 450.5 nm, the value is 82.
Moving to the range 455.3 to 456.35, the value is 75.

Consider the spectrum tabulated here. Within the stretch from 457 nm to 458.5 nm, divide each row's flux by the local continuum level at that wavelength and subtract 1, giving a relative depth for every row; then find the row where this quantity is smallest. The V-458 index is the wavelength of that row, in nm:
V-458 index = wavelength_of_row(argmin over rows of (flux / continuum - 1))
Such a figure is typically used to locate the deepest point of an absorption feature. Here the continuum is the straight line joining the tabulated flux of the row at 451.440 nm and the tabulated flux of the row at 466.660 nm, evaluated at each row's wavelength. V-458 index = 457.088 nm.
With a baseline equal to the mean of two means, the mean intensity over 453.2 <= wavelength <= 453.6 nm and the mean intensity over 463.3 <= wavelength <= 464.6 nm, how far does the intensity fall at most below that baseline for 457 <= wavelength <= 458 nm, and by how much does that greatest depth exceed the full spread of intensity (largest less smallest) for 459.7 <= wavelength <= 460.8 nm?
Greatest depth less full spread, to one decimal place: -0.8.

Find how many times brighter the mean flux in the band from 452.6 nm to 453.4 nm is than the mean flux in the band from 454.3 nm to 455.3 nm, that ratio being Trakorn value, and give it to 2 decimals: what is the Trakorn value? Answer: 1.02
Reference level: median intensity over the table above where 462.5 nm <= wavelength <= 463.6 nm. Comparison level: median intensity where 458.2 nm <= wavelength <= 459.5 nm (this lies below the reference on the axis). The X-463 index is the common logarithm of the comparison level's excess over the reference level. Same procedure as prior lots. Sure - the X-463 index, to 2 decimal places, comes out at -0.12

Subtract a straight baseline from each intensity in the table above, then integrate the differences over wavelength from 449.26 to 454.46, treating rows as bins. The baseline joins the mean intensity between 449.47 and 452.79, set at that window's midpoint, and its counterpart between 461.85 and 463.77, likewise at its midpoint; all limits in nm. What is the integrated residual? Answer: -1.7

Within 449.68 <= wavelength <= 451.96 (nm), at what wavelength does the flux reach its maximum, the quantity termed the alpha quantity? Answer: 451.648 nm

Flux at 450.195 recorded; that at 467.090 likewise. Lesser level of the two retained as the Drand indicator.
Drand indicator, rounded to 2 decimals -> 8.29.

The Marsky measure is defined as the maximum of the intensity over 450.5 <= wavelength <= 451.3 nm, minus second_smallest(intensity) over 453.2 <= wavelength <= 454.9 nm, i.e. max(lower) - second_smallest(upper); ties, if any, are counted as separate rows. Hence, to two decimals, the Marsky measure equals 1.45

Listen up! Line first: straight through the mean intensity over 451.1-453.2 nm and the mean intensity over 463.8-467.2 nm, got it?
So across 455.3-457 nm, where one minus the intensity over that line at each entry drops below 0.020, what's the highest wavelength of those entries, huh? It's 456.878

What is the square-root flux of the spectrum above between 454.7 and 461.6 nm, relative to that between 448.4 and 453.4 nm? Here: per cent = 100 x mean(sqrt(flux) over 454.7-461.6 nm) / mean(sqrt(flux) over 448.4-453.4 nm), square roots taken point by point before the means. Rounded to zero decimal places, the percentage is 100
